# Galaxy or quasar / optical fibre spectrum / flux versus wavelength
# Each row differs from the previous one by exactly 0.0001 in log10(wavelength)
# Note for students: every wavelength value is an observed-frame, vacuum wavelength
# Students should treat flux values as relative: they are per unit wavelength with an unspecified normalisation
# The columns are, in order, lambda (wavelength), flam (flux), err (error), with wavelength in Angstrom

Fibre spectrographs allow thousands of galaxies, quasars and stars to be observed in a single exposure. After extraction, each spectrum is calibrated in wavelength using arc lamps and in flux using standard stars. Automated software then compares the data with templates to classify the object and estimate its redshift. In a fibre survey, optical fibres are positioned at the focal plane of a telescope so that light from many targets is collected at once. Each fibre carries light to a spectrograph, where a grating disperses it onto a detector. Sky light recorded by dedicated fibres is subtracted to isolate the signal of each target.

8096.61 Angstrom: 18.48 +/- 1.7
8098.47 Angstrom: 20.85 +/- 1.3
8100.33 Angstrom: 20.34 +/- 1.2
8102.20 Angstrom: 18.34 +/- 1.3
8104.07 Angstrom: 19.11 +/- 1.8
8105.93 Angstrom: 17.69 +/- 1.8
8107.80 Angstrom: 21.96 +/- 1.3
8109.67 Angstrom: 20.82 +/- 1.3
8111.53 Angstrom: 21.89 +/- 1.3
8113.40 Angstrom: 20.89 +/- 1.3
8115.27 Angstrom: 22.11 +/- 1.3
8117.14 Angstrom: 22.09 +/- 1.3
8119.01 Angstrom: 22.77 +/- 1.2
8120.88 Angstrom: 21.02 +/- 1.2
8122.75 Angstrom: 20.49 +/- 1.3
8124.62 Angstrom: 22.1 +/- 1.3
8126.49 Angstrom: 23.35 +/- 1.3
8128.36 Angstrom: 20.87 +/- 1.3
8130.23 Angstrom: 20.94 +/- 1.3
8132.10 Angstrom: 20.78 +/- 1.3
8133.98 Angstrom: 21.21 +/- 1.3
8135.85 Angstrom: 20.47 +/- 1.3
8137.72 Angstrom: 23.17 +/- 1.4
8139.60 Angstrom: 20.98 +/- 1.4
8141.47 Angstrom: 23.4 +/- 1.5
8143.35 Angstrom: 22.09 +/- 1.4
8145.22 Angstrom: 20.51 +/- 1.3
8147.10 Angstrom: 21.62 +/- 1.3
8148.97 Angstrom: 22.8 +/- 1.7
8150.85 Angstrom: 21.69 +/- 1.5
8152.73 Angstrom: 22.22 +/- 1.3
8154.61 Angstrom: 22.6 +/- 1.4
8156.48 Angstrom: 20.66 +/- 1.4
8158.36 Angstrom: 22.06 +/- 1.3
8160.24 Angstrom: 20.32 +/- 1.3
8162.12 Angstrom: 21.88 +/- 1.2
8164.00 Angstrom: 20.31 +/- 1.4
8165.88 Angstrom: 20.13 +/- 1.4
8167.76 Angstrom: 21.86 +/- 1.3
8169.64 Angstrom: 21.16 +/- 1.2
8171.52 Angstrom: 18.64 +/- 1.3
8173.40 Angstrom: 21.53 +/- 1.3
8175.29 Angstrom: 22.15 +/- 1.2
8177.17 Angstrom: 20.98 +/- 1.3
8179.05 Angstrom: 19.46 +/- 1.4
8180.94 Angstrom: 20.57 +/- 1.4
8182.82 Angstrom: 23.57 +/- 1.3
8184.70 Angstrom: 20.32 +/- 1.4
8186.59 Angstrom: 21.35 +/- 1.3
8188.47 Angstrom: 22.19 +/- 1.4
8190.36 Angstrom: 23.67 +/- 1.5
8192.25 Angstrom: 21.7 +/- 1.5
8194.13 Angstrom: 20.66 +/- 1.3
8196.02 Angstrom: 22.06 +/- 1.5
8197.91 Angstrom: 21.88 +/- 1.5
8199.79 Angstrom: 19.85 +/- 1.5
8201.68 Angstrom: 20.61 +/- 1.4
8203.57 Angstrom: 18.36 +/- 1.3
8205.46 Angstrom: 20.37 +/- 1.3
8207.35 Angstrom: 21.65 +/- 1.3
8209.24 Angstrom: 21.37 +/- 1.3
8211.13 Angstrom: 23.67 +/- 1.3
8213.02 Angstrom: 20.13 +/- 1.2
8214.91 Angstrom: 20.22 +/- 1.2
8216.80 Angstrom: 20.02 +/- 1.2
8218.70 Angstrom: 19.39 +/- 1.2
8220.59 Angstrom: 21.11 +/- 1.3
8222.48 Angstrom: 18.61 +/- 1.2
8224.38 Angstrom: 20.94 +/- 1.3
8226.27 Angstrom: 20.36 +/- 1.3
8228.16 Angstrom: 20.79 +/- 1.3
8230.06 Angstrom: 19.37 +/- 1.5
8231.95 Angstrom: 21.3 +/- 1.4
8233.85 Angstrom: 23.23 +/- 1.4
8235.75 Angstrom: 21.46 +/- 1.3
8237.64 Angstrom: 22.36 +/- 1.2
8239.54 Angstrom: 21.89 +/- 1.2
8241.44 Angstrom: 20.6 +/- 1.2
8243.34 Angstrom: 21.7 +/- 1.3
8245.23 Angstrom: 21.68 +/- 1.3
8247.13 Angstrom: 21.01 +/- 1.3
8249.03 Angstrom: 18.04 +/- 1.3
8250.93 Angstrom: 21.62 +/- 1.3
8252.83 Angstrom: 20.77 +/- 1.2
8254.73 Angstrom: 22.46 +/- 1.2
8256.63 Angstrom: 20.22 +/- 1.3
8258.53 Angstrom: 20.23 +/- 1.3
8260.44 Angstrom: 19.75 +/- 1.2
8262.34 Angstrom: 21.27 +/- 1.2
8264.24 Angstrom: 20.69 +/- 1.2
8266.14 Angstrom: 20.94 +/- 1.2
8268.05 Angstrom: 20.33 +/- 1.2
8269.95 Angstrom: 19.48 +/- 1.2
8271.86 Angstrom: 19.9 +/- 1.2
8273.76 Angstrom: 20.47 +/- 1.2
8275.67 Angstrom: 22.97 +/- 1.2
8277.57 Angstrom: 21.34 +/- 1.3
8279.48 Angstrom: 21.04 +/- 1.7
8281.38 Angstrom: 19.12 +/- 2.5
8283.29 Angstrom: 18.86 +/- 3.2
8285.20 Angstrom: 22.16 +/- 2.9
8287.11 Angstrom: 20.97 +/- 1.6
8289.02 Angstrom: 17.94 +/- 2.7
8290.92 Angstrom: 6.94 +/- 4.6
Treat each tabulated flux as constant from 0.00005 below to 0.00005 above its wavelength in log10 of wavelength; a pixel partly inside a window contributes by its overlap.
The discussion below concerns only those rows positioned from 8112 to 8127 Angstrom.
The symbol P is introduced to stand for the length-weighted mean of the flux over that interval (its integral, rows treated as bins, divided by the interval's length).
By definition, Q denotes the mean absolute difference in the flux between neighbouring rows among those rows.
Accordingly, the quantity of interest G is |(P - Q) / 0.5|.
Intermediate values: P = 21.8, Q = 1.0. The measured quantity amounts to 41.6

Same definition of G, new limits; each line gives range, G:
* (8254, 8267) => 39.8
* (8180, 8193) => 40.0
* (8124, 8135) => 41.3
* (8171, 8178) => 38.8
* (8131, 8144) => 40.1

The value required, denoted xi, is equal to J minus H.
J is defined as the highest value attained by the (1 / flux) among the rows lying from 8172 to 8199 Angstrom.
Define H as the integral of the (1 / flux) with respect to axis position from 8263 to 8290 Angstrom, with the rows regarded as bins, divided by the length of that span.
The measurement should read 0.002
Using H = 0.0492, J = 0.0514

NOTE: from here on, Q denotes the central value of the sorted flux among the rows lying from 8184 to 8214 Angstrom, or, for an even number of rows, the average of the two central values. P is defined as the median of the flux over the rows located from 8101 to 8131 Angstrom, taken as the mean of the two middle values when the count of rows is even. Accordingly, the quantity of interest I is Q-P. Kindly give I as 0.38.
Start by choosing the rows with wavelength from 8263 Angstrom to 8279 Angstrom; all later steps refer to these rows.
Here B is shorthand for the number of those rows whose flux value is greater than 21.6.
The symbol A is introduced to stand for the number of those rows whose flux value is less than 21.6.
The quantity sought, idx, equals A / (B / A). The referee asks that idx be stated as 49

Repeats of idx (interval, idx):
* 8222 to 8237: 49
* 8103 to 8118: 4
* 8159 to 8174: 18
